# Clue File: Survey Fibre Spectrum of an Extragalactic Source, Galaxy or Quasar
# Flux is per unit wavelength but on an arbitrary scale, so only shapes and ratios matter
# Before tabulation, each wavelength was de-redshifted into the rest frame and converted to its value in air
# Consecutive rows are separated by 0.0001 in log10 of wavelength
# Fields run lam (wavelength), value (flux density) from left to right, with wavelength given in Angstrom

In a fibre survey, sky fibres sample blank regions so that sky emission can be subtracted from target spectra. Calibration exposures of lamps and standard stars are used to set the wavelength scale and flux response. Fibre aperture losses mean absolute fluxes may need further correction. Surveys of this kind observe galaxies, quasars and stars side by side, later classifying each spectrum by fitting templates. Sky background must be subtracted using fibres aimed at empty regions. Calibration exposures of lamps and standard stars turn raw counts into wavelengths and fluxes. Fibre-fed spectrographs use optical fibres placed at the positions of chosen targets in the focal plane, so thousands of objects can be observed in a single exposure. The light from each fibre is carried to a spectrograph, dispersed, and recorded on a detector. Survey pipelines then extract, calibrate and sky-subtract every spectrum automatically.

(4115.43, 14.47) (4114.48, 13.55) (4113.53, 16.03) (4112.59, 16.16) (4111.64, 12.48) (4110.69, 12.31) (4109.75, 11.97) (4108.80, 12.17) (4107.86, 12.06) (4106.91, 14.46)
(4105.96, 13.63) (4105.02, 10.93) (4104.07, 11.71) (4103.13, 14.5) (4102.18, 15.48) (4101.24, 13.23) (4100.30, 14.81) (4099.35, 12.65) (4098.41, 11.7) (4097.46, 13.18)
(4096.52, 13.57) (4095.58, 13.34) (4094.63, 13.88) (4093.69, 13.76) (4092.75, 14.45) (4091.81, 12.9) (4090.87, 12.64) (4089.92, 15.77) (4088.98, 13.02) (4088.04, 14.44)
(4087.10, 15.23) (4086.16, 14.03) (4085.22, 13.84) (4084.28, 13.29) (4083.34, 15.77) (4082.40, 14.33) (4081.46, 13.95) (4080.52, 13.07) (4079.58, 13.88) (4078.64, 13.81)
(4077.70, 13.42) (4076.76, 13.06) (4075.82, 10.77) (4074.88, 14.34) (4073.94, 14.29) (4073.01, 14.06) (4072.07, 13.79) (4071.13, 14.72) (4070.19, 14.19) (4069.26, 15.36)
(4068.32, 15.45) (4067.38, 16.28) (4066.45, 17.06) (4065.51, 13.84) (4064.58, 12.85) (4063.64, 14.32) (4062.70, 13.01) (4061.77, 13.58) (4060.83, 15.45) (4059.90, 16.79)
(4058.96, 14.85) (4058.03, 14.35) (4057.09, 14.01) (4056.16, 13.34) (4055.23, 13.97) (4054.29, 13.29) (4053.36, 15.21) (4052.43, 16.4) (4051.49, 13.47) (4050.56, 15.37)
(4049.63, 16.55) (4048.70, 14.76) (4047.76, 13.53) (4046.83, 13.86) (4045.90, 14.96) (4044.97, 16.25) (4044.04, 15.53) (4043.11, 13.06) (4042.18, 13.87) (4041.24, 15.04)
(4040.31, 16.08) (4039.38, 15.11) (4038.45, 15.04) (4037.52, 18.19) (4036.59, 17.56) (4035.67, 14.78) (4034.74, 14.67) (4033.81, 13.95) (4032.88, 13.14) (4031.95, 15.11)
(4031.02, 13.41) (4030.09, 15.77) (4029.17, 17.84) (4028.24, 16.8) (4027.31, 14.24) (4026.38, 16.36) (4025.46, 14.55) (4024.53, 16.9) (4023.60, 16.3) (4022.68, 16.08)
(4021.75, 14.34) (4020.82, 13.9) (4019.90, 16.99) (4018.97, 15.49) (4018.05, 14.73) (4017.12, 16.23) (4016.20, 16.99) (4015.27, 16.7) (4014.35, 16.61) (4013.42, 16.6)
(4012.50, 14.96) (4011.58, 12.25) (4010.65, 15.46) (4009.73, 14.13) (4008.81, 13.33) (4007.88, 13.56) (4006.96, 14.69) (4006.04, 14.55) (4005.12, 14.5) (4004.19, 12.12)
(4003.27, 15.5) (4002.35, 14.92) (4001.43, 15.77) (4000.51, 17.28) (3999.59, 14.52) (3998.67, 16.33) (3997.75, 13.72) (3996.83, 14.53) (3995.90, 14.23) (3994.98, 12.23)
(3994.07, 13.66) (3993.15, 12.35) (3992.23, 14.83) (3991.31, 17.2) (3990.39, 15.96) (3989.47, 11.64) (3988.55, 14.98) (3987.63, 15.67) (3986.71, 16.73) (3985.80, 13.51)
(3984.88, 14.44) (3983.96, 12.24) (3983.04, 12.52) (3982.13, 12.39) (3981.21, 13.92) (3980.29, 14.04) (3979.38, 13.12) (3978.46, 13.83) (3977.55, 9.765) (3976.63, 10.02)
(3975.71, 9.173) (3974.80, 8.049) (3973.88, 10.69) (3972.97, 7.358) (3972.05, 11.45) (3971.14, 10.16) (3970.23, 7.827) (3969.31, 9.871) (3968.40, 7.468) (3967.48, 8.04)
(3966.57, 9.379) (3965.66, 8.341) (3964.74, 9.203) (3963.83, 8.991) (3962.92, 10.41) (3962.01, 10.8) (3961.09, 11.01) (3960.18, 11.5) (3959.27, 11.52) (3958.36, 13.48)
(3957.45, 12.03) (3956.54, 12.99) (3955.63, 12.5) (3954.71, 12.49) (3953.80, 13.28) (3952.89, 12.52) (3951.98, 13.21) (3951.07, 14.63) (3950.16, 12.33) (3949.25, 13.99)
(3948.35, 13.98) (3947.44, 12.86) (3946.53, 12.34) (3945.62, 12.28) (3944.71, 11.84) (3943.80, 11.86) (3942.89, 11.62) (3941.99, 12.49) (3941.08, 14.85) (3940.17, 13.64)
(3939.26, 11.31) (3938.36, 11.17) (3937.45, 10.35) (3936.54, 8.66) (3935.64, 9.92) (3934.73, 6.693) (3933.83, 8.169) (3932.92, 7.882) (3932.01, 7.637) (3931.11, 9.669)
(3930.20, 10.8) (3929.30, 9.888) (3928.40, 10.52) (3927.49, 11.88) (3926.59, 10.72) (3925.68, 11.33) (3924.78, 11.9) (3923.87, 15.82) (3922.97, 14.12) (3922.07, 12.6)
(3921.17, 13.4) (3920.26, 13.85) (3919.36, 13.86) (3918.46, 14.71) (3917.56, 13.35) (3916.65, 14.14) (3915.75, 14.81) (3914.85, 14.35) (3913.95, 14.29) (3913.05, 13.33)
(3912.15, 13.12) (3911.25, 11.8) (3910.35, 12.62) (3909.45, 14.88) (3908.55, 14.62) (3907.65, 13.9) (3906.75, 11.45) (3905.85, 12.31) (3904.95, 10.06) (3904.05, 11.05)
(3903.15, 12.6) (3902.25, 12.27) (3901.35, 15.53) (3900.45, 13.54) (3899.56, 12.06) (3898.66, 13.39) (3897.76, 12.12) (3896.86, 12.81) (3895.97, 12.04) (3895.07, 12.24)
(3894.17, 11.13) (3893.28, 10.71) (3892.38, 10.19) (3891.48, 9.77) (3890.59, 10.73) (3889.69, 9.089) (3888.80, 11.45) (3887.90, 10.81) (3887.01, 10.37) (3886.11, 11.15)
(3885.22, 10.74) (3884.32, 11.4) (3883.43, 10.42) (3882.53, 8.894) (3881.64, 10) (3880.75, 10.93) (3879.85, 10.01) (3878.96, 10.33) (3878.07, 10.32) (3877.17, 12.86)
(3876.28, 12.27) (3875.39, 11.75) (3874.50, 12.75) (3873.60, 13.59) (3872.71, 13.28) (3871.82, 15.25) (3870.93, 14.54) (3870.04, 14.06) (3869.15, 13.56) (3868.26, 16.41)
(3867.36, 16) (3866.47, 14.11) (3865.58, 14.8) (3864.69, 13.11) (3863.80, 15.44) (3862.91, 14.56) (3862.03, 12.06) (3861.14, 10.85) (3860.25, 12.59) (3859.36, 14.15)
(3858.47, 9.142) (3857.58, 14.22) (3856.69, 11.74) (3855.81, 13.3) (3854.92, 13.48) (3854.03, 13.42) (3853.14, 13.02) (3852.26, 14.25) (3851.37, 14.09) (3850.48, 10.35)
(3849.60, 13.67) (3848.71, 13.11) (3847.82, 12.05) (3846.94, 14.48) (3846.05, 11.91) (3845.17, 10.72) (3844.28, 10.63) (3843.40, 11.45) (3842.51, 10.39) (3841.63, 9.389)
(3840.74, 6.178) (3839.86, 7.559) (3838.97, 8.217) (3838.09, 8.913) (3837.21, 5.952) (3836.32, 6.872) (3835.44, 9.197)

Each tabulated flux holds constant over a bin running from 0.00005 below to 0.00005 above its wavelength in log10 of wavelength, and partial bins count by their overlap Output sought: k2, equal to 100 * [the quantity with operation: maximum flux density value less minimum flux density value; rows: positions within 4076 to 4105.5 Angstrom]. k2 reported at 484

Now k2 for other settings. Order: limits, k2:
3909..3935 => 913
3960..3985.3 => 708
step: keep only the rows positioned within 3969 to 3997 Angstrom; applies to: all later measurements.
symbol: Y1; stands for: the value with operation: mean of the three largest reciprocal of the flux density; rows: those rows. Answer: 0.129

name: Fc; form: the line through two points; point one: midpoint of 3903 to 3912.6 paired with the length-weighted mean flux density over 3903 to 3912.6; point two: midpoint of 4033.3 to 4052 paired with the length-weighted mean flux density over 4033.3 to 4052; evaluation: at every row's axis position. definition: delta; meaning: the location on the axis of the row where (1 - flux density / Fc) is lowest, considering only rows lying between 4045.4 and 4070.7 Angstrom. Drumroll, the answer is 4066.45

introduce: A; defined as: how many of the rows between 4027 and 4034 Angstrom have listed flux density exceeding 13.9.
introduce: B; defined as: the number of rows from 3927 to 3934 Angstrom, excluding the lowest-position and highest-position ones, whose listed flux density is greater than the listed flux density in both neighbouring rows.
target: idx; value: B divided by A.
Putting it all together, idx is 0.2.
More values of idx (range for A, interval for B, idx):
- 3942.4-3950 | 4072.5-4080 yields 0.5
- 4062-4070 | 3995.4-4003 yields 0.6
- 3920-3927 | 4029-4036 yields 0.5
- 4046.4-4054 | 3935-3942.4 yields 0.2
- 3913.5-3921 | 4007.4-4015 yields 0.2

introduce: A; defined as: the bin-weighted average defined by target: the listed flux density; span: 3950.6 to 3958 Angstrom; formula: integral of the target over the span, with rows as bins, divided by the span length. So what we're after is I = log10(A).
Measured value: 1.11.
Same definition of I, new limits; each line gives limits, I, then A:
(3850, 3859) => 1.10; 12.7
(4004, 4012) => 1.14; 13.9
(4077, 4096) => 1.14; 13.9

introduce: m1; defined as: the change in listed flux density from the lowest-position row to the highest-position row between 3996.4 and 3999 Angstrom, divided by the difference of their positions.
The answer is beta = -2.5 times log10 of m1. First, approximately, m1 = 1.0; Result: 0.0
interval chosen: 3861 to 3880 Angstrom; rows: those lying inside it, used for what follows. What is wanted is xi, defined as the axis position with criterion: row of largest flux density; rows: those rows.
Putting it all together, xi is 3868.26 Angstrom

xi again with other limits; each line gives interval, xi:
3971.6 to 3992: 3991.31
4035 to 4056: 4037.52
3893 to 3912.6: 3901.35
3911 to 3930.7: 3923.87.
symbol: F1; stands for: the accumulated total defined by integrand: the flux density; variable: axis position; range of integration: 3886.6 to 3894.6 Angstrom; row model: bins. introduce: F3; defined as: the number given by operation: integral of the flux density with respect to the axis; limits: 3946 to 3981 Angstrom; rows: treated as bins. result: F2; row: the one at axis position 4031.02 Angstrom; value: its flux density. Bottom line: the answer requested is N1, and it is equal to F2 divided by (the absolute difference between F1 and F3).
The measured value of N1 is 0.044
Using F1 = 84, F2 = 13.41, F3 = 392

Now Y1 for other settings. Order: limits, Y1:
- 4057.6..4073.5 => 0.076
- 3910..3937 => 0.136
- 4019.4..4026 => 0.070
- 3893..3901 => 0.089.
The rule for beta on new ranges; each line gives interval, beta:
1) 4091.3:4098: 3.3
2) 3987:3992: 1.0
